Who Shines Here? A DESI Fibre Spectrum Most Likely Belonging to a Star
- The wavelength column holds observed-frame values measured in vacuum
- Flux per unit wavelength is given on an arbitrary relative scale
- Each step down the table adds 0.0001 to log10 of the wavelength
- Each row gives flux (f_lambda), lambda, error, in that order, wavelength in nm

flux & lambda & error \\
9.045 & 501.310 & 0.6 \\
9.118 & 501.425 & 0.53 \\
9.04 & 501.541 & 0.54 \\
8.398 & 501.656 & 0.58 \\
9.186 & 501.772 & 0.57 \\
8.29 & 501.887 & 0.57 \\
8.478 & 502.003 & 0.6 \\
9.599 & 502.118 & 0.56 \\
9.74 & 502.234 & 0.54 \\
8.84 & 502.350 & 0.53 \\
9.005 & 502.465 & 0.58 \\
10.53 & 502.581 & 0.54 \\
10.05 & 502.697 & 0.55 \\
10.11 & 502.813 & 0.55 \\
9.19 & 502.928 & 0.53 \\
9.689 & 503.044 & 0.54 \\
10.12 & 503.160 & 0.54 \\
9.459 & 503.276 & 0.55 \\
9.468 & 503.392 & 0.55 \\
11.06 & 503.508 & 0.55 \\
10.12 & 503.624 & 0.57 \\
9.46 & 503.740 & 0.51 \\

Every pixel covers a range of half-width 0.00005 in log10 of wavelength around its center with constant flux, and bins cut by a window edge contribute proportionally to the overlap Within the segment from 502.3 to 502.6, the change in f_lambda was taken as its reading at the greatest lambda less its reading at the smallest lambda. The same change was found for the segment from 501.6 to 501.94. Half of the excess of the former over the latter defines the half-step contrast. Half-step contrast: 0.90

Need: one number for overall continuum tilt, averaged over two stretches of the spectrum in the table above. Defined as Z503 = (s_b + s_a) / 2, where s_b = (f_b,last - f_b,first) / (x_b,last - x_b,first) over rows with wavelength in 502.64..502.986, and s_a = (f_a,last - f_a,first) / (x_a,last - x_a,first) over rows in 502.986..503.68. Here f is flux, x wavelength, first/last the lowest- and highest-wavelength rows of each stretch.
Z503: -1.5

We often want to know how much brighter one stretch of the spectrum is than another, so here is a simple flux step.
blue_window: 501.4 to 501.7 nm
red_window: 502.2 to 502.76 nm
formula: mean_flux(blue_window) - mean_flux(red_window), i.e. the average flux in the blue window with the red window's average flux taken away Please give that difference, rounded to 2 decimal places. -0.78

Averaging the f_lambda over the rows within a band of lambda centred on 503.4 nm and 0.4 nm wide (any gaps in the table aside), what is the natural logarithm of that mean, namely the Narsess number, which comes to 2.30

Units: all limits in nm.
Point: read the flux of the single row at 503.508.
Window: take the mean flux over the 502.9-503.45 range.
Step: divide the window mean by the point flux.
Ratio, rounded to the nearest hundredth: 0.87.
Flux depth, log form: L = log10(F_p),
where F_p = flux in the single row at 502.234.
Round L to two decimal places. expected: 0.99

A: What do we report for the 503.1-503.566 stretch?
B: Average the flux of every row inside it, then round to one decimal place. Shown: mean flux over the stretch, 10.0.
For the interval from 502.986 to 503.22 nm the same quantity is 9.9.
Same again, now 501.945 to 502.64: 9.4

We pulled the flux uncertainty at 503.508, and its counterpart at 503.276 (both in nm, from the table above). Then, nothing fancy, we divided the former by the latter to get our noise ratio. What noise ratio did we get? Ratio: 1.00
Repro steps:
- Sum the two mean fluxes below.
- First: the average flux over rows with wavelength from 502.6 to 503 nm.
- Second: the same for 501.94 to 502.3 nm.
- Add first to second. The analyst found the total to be 19.1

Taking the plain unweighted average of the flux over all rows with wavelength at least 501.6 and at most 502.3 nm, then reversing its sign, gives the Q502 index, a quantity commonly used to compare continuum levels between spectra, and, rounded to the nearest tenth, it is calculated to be -8.9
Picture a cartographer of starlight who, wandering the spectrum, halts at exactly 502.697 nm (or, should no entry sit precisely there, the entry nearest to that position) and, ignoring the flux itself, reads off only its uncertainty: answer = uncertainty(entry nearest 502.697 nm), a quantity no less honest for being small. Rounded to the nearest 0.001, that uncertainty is 0.550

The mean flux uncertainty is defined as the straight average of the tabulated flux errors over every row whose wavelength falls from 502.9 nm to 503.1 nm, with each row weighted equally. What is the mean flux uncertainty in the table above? 0.535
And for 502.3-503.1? 0.546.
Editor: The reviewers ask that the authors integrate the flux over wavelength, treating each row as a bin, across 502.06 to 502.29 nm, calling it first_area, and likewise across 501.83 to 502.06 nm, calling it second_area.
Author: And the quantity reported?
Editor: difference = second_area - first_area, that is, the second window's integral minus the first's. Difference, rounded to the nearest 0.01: -0.30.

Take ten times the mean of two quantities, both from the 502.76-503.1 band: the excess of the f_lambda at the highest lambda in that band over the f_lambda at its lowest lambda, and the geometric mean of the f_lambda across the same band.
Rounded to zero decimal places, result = 46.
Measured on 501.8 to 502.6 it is 57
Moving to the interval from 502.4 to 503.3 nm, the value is 51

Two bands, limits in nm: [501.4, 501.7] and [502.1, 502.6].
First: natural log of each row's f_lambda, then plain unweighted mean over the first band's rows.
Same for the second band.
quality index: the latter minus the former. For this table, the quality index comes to 0.07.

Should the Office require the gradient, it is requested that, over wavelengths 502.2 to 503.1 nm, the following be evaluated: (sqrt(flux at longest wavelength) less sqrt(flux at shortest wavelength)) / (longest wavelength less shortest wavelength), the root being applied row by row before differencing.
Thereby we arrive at -0.01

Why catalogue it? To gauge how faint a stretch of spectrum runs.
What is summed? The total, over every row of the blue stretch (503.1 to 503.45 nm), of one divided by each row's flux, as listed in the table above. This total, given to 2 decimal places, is 0.31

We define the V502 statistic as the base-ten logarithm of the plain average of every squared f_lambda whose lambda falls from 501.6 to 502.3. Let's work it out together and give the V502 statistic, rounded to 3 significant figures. 1.91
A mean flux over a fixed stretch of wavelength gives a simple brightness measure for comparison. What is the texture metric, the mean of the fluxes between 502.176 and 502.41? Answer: 9.3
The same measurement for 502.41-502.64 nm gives 9.8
